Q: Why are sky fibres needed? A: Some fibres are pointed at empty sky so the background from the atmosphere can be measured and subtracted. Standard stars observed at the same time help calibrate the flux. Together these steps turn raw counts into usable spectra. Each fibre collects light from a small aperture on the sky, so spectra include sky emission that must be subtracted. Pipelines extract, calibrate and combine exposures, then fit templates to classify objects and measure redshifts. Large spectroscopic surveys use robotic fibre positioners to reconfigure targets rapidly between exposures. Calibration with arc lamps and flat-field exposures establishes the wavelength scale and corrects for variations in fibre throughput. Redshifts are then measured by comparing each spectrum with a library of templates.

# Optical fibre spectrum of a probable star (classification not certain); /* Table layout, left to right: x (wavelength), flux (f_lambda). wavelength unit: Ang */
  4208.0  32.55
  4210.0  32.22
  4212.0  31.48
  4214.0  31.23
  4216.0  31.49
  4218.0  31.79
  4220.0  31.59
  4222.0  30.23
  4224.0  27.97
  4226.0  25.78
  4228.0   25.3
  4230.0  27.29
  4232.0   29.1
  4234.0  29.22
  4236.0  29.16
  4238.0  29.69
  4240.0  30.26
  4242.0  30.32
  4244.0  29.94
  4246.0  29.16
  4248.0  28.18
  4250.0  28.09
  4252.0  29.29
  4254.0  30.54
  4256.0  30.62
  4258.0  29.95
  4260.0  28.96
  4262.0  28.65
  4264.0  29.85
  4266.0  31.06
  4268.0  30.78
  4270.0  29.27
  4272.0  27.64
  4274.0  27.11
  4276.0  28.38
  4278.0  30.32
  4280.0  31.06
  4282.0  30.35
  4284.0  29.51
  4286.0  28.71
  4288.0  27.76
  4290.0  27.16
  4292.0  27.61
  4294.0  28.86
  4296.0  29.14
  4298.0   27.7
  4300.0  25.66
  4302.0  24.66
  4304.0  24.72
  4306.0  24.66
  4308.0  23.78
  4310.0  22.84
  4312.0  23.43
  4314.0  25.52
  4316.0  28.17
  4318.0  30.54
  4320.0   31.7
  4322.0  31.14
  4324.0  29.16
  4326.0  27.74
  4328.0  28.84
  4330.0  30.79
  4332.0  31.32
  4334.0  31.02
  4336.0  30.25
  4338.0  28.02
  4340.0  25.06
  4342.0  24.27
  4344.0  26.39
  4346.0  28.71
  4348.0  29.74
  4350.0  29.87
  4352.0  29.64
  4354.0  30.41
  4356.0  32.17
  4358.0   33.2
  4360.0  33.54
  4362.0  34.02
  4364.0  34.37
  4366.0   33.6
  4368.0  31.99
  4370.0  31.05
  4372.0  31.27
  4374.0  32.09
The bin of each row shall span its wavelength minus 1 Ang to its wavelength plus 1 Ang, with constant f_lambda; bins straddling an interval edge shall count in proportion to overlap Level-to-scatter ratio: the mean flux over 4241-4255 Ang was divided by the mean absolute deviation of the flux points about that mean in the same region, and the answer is 38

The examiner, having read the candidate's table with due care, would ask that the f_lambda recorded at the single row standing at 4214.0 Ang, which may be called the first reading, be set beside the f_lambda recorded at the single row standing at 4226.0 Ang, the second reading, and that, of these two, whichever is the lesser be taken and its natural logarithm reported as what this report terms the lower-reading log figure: 3.25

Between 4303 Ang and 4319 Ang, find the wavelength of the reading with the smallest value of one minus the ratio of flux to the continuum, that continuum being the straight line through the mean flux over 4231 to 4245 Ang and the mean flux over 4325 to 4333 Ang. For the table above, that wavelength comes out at 4318.0 Ang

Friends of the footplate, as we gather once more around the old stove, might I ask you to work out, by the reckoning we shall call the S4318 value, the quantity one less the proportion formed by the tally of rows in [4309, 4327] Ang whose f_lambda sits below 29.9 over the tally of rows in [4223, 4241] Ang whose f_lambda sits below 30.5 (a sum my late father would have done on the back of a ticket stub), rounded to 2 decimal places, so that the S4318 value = 0.33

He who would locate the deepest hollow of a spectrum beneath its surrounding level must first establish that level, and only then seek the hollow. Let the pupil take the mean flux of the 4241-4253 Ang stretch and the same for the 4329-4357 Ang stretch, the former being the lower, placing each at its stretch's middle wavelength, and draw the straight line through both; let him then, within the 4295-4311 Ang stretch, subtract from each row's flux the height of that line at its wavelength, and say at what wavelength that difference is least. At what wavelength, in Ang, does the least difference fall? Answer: 4310.0 Ang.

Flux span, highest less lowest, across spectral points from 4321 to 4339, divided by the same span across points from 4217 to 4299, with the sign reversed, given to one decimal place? -0.6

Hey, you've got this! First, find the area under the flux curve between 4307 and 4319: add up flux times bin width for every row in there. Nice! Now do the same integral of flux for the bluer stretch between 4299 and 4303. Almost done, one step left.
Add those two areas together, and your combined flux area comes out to 409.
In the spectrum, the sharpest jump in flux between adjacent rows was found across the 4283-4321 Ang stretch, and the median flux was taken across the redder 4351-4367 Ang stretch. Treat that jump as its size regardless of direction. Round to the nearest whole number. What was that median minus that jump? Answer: 31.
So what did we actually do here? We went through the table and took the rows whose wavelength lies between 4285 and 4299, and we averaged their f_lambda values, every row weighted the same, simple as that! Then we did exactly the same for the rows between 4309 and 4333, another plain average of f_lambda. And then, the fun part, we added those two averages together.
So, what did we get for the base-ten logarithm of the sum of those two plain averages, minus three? -1.247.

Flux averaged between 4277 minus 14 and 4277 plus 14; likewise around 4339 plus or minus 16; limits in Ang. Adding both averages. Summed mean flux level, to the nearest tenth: 58.0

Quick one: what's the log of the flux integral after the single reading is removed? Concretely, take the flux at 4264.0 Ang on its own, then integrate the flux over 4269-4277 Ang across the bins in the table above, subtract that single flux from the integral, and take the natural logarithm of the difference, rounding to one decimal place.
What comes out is 5.3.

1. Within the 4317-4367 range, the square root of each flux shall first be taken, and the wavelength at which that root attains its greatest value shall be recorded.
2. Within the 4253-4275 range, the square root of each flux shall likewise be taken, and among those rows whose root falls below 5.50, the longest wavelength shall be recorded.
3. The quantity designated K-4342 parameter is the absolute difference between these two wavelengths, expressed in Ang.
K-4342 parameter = 90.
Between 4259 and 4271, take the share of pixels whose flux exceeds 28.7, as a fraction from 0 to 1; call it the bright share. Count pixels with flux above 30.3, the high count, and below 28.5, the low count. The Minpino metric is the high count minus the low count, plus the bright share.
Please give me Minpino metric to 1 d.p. 2.8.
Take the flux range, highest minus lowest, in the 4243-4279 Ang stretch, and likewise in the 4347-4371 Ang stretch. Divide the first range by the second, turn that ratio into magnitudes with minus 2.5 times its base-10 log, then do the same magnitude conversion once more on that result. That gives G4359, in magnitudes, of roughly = 1.8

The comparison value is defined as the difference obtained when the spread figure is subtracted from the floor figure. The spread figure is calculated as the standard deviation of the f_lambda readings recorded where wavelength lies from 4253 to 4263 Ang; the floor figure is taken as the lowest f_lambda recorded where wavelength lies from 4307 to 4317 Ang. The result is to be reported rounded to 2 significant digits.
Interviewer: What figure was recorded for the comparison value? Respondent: 22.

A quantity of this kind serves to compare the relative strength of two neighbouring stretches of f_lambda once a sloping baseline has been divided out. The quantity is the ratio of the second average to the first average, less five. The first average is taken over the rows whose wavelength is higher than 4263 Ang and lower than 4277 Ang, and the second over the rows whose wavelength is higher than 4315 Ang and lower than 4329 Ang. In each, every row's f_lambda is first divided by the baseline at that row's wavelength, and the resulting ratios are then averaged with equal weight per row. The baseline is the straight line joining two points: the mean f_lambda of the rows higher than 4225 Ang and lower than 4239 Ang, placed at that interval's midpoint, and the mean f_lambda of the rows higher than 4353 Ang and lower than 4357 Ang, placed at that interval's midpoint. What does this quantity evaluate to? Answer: -4.03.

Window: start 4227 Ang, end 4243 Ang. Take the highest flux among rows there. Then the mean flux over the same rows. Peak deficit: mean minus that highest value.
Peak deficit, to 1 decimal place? -1.5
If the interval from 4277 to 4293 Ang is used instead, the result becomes -2.0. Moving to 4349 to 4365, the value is -2.2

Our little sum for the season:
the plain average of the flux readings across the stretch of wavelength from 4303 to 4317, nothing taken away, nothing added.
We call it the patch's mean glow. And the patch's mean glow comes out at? 24.7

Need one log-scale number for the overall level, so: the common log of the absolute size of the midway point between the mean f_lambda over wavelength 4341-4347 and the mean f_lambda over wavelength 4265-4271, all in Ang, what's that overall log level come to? 1.45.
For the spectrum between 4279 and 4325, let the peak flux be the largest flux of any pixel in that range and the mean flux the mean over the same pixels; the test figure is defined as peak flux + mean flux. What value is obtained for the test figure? 59.3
